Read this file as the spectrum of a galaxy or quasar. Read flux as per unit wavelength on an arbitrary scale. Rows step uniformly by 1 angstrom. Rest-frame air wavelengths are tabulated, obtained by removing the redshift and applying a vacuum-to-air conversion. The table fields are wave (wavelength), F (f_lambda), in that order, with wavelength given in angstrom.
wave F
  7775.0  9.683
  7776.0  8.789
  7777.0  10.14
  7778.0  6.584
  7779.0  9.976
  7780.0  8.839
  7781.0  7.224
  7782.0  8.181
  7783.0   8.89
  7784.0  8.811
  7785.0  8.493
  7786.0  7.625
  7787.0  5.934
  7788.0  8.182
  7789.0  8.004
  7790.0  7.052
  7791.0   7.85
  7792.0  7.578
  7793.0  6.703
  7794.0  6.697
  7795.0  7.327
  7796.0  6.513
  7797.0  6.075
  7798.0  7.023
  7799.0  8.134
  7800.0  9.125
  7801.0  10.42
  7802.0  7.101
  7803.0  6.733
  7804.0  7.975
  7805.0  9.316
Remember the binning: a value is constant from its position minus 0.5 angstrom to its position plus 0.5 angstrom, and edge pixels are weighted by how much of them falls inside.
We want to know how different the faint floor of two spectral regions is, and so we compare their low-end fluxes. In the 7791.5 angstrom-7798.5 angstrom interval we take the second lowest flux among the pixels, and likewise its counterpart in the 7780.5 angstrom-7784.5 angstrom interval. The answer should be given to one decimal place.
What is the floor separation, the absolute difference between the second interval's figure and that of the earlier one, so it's 1.7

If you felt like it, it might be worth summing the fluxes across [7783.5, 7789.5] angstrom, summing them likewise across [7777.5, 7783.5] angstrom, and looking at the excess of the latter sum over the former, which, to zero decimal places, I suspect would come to 3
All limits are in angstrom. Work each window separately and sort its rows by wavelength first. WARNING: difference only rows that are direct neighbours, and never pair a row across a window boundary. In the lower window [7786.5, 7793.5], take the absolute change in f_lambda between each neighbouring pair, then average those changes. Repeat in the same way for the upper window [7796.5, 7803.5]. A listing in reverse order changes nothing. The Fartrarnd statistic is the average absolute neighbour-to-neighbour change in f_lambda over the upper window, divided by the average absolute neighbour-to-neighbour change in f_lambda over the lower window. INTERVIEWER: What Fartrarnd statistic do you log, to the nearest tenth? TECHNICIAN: 1.5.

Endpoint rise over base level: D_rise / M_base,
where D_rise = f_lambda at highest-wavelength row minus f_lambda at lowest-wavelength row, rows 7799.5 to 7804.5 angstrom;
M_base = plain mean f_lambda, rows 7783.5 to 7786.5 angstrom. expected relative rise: -0.14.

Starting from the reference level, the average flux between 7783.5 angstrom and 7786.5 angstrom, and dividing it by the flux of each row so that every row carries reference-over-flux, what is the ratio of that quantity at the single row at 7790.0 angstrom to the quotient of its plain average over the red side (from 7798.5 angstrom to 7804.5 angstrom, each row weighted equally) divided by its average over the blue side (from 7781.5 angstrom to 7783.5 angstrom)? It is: 1.12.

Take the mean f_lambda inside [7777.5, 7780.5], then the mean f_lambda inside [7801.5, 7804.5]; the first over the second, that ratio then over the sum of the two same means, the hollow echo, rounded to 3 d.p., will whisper 0.074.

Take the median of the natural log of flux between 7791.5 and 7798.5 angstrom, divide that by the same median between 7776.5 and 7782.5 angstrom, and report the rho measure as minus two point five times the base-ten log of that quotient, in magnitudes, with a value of 0.13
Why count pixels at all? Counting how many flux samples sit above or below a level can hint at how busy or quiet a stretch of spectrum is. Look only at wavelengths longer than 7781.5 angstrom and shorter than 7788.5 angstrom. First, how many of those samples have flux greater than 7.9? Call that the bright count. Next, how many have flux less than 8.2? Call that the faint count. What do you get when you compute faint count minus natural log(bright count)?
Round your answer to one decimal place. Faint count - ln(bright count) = 2.4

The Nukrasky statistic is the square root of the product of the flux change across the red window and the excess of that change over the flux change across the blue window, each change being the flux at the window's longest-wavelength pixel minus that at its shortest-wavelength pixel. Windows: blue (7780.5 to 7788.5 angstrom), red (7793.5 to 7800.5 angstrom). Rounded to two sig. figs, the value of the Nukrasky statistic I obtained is 1.9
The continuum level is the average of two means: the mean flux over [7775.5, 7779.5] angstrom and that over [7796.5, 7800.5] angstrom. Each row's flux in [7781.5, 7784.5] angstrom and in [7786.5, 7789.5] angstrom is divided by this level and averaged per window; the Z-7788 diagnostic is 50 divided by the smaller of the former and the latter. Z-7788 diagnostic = 55.8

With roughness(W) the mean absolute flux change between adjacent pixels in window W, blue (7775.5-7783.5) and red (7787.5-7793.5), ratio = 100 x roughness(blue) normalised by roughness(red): 295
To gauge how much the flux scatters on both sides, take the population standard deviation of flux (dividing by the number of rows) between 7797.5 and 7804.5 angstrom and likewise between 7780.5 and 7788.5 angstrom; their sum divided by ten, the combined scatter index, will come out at 0.21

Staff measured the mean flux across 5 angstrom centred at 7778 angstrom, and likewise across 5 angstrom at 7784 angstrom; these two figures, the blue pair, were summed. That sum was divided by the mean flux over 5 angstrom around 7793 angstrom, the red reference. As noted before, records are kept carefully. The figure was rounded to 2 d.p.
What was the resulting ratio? 2.39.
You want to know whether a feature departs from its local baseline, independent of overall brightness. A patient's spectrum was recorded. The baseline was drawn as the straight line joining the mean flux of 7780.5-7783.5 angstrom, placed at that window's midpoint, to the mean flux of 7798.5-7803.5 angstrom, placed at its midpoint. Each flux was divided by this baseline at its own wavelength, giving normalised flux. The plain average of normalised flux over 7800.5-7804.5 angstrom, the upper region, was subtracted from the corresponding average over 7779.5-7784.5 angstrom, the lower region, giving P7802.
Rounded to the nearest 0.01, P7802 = 0.07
